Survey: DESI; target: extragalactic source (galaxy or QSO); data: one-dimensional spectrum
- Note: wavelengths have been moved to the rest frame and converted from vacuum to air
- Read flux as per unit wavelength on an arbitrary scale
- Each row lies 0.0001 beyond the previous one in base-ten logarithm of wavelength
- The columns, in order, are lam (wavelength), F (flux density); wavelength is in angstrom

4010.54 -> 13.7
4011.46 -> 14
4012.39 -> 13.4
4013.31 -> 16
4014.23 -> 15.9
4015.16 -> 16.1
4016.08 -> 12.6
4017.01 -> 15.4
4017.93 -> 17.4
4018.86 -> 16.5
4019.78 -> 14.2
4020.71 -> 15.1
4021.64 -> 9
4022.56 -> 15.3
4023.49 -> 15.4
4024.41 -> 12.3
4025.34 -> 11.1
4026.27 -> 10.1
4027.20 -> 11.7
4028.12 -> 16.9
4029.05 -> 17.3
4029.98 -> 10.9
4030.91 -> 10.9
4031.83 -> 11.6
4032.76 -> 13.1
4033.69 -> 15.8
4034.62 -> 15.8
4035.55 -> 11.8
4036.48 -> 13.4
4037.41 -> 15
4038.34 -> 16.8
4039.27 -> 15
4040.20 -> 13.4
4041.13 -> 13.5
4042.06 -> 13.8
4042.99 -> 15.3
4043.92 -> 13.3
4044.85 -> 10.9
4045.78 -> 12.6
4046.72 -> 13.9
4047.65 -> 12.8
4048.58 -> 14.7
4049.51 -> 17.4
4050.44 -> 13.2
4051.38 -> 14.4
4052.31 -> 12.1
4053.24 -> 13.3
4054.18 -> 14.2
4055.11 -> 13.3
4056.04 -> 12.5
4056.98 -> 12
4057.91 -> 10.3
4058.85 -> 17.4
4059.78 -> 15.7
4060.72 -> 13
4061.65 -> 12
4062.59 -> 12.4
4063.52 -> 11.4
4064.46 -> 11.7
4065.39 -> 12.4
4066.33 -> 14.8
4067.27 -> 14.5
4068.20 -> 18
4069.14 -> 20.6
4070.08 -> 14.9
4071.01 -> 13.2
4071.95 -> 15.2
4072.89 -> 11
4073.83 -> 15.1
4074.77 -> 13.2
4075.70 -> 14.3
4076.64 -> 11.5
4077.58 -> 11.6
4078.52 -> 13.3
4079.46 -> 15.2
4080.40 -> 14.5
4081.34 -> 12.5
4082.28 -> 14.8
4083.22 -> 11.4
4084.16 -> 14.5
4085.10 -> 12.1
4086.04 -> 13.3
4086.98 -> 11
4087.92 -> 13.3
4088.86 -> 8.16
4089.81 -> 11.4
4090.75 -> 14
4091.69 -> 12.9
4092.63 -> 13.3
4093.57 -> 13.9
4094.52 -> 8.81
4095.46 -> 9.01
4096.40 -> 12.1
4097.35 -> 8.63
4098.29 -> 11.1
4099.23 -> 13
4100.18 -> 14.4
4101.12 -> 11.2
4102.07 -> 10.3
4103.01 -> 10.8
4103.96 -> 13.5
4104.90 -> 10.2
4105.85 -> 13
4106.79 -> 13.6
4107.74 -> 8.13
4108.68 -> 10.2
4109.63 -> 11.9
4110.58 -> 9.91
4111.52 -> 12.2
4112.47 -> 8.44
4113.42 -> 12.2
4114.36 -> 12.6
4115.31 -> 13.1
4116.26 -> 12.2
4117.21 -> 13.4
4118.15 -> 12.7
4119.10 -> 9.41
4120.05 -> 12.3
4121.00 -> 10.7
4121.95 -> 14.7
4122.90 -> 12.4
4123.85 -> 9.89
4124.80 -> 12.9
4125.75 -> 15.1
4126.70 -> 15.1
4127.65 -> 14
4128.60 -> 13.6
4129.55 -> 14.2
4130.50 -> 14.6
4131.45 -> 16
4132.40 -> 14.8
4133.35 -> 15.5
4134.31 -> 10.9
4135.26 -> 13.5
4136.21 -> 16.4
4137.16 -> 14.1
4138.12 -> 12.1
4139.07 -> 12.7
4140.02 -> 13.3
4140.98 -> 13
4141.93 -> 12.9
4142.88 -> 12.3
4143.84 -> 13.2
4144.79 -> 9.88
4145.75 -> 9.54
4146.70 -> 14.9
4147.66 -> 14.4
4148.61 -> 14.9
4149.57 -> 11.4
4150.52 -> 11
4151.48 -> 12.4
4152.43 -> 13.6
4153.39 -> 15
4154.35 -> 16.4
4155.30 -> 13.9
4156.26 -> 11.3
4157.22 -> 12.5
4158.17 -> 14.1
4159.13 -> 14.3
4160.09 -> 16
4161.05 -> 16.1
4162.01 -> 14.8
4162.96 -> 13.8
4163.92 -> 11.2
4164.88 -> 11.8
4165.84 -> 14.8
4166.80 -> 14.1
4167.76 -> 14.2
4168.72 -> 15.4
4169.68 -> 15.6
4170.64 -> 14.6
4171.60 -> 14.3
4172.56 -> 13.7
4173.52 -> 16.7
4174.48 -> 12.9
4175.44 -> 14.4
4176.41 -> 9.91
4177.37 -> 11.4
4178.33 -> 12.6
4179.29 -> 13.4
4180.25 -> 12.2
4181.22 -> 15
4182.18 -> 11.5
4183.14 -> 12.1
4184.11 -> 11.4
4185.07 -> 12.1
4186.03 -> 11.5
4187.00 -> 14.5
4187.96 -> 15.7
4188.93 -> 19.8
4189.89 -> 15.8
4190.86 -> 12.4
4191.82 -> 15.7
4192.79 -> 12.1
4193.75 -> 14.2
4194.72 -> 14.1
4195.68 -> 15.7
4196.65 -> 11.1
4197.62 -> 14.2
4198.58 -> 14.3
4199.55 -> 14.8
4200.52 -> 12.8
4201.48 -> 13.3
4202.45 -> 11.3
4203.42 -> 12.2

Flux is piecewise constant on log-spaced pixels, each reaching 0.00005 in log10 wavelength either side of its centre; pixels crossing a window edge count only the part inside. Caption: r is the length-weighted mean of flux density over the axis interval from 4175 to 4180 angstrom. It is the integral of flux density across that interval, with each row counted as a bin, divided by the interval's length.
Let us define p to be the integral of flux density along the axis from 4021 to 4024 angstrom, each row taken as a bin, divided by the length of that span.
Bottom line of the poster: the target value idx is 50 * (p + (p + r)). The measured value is 1951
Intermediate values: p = 13.35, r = 12.3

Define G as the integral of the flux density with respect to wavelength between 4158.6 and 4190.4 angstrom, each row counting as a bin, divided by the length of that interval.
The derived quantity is 13.9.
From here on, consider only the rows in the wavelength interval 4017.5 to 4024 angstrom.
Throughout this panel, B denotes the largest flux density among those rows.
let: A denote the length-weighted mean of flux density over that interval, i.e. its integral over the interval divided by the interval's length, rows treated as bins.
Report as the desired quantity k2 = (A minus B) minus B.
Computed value -20.1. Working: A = 14.7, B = 17.4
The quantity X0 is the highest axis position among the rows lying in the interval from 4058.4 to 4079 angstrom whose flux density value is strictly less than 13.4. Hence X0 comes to 4078.52 angstrom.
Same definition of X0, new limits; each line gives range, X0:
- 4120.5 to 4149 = 4145.75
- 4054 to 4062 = 4061.65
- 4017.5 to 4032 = 4031.83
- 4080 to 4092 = 4091.69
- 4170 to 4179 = 4178.33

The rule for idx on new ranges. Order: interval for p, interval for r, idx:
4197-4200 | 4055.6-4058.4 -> 2008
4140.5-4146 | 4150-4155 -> 1873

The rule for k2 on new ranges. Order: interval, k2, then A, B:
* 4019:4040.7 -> -21.0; 13.6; 17.3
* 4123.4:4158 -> -19.4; 13.4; 16.4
